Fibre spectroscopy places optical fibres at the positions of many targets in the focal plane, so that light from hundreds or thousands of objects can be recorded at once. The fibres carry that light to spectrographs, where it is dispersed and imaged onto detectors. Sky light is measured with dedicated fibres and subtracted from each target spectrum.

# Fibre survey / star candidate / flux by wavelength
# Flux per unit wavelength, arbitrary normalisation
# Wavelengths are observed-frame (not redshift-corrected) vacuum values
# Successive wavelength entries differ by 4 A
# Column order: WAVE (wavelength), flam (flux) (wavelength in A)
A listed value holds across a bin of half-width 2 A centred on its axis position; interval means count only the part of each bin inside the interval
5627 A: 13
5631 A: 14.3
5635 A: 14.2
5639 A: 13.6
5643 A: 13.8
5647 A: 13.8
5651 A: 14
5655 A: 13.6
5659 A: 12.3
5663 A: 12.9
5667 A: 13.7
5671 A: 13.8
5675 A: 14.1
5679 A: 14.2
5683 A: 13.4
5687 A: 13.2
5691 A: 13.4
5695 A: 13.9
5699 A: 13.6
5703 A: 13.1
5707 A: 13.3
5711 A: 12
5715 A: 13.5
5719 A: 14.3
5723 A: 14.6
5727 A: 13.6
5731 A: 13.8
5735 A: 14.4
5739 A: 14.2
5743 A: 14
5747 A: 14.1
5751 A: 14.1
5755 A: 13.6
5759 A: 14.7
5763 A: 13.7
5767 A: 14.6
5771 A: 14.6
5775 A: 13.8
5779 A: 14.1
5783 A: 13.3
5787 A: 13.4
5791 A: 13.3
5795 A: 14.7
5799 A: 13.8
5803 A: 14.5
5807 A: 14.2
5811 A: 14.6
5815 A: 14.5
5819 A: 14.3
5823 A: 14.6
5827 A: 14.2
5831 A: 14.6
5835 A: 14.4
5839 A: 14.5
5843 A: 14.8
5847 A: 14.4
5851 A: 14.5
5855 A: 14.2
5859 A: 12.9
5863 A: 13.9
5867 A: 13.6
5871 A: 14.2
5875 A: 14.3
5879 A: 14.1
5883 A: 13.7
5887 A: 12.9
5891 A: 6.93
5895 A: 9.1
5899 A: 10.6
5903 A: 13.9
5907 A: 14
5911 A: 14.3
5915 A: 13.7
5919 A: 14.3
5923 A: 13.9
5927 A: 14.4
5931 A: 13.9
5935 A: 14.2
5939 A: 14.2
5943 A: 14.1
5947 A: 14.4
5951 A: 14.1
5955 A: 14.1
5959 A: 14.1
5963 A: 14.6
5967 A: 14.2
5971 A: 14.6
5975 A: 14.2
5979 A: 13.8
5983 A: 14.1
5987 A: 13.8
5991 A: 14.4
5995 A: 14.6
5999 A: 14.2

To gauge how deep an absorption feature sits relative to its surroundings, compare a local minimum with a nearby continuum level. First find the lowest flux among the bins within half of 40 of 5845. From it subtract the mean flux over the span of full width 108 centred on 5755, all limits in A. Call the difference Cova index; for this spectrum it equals -1.0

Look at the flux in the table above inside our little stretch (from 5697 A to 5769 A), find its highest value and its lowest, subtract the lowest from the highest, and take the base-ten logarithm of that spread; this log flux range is 0.43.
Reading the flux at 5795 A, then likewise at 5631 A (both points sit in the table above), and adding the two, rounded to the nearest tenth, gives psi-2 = 29.0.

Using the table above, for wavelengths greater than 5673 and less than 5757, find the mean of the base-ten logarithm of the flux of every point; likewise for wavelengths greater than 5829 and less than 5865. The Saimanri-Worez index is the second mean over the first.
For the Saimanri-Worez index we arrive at 1.01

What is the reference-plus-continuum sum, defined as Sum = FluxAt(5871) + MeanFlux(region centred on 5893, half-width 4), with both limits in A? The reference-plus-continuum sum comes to 22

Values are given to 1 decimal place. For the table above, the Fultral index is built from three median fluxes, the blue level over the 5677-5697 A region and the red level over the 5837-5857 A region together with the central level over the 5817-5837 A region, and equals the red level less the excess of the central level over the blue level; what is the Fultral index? 13.5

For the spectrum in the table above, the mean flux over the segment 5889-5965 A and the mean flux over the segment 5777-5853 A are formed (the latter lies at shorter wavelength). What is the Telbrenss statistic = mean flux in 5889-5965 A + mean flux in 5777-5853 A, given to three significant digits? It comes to 27.6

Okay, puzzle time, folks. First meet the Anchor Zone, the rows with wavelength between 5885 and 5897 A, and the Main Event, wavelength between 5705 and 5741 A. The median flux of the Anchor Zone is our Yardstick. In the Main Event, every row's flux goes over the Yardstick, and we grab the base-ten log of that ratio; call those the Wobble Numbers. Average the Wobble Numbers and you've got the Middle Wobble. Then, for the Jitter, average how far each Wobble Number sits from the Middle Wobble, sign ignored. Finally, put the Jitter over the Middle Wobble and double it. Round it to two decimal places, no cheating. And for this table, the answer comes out 0.21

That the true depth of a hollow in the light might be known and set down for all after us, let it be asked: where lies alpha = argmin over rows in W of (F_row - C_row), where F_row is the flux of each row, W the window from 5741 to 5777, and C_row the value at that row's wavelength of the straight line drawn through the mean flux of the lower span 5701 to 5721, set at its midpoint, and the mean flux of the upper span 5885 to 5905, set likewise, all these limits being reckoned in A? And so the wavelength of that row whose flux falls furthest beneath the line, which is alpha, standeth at 5755 A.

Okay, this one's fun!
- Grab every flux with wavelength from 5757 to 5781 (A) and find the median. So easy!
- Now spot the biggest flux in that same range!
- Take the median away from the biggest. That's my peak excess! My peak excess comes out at 0.35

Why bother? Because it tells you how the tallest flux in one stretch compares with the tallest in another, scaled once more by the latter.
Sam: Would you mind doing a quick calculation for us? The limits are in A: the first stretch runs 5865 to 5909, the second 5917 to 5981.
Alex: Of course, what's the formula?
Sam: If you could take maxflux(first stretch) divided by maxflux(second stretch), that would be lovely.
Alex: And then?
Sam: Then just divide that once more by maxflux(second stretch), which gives 0.0671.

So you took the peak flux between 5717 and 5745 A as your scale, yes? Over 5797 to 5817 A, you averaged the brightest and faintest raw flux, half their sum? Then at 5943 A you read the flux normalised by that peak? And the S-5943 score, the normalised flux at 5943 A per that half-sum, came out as 0.0680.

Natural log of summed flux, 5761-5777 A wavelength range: 4.038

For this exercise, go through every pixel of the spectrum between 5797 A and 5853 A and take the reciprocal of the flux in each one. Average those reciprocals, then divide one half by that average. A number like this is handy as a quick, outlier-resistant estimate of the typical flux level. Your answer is 7.21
